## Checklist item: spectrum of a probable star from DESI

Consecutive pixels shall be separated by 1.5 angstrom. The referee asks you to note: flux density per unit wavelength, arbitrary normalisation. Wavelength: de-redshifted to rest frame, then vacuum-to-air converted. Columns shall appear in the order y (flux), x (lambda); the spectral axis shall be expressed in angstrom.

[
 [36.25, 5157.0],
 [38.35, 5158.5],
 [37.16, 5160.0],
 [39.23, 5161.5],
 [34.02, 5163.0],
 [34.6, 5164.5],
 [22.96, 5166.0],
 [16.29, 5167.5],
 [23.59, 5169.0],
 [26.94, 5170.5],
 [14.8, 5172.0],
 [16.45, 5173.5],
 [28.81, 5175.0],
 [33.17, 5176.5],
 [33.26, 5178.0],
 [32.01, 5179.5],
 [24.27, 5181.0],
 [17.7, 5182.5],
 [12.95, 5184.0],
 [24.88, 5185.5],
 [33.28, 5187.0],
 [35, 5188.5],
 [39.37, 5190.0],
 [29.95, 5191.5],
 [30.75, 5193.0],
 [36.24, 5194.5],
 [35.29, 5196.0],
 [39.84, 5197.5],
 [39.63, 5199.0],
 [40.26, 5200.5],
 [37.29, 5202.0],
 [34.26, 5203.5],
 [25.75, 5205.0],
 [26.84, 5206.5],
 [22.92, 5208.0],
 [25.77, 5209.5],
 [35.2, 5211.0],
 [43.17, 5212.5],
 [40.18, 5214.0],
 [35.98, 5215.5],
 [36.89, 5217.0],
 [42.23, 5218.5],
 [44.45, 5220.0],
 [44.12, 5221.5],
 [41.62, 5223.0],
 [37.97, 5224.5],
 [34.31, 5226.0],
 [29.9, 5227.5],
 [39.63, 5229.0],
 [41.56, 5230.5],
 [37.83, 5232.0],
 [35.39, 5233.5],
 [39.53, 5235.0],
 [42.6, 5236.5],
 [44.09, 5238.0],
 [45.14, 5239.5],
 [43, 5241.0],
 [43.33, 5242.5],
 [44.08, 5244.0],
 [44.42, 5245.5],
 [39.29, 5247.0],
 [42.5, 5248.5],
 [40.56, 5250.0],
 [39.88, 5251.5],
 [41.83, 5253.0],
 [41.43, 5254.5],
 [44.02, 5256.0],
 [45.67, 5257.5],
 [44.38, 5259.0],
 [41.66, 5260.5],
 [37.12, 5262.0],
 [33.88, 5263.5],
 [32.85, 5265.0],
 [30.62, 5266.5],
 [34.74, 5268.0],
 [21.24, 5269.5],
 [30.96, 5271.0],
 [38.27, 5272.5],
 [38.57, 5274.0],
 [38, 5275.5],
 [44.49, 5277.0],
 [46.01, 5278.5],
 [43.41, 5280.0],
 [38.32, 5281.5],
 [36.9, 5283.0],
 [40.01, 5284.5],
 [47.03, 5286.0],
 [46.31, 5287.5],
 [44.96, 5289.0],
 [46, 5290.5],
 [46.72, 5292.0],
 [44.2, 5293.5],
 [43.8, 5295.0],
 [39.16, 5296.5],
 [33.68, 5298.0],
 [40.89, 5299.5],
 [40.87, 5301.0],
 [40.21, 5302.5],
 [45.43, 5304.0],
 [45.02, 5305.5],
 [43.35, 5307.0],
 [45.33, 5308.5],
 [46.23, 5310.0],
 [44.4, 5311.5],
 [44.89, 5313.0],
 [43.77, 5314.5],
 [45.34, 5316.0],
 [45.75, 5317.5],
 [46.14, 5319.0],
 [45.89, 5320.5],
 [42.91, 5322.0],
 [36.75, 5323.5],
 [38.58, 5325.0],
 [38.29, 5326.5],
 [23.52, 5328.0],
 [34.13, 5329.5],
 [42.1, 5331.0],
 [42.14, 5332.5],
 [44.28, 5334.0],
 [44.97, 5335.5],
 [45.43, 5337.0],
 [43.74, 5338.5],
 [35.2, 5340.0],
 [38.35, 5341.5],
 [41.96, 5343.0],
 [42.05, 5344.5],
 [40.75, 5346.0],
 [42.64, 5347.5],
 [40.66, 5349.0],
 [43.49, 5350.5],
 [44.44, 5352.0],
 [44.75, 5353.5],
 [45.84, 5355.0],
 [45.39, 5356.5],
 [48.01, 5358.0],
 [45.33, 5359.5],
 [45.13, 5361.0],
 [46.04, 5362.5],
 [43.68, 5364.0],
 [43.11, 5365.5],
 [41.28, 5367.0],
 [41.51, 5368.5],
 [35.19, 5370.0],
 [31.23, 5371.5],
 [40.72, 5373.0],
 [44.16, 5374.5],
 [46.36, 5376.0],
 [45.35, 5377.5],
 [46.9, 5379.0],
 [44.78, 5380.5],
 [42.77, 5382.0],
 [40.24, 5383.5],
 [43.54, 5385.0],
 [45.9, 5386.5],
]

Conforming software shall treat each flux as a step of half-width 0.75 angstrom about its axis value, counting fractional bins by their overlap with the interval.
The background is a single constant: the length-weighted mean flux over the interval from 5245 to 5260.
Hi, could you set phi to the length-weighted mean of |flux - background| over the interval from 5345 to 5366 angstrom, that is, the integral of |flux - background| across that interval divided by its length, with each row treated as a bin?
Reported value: 2.3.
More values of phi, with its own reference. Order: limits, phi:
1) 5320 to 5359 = 3.4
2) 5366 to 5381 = 3.7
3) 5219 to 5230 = 4.4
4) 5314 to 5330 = 5.1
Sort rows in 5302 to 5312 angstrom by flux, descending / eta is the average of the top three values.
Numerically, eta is 46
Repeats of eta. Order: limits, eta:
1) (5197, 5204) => 40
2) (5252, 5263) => 45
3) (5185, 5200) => 40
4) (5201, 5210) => 33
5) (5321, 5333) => 42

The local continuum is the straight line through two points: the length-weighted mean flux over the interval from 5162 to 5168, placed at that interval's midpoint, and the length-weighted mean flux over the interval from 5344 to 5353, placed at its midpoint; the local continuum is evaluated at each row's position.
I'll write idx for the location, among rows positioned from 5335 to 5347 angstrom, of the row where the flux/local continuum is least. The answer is 5340.0 angstrom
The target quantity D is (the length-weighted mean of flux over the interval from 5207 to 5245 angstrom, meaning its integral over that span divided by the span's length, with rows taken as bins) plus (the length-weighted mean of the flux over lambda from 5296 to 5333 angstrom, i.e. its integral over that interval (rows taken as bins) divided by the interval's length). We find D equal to 80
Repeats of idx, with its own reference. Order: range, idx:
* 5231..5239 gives 5233.5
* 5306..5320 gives 5314.5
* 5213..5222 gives 5215.5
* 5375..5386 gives 5383.5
